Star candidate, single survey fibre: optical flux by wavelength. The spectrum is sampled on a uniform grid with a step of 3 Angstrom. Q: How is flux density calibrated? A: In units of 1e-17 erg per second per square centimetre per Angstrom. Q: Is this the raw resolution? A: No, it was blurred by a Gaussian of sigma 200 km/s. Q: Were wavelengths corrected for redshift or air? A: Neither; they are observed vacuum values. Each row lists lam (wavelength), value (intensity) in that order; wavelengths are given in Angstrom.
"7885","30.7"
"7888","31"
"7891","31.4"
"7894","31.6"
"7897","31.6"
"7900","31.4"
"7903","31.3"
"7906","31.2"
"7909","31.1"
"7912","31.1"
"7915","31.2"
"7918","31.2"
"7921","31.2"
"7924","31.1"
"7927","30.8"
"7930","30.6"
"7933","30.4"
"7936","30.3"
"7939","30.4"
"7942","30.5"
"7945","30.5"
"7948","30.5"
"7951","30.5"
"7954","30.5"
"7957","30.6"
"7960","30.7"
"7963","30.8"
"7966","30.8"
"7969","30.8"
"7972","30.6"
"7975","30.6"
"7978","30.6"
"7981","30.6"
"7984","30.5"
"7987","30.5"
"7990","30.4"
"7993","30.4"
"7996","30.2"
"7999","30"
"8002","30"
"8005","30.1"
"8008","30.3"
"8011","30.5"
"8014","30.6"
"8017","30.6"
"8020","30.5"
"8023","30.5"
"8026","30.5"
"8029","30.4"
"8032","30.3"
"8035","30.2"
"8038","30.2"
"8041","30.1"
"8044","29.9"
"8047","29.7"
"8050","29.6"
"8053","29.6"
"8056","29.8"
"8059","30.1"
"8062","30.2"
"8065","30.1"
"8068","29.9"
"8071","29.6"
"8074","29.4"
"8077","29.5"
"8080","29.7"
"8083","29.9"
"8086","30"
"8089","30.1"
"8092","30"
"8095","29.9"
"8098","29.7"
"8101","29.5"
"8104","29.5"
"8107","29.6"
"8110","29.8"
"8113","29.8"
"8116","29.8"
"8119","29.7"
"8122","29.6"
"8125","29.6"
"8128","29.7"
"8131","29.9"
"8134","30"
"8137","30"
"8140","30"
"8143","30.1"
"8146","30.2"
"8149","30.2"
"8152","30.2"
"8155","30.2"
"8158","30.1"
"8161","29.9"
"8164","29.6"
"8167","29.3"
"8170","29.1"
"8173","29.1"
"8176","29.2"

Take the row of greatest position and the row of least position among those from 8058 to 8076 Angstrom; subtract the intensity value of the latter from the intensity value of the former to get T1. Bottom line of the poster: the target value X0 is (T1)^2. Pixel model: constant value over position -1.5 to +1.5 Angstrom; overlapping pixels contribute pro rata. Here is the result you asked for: 0.490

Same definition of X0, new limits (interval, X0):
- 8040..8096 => 0.040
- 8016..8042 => 0.250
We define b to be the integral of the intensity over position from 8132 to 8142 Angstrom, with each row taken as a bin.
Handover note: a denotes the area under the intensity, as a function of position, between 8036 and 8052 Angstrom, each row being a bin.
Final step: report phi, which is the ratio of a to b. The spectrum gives 1.6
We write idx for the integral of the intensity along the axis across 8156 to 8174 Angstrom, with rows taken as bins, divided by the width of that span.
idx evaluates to 29.5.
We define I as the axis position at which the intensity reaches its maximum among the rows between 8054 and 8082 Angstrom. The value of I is 8062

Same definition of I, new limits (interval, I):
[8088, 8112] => 8089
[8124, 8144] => 8143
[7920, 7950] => 7921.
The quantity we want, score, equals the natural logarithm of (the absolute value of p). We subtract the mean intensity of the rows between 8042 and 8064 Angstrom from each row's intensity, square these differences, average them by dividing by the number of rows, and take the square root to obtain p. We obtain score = -1.52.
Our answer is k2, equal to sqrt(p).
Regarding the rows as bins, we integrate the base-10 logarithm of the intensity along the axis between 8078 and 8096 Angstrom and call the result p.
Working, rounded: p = 27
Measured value 5.2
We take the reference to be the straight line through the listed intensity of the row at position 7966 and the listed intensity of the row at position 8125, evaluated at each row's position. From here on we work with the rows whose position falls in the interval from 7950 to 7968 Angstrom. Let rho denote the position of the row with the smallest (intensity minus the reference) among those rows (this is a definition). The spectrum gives 7951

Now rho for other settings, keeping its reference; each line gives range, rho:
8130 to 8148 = 8131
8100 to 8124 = 8101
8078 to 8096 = 8080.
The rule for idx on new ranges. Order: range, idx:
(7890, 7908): 31.4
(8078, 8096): 29.9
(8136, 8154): 30.1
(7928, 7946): 30.5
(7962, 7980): 30.7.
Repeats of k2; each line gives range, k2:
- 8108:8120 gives 4.2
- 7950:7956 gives 3.0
